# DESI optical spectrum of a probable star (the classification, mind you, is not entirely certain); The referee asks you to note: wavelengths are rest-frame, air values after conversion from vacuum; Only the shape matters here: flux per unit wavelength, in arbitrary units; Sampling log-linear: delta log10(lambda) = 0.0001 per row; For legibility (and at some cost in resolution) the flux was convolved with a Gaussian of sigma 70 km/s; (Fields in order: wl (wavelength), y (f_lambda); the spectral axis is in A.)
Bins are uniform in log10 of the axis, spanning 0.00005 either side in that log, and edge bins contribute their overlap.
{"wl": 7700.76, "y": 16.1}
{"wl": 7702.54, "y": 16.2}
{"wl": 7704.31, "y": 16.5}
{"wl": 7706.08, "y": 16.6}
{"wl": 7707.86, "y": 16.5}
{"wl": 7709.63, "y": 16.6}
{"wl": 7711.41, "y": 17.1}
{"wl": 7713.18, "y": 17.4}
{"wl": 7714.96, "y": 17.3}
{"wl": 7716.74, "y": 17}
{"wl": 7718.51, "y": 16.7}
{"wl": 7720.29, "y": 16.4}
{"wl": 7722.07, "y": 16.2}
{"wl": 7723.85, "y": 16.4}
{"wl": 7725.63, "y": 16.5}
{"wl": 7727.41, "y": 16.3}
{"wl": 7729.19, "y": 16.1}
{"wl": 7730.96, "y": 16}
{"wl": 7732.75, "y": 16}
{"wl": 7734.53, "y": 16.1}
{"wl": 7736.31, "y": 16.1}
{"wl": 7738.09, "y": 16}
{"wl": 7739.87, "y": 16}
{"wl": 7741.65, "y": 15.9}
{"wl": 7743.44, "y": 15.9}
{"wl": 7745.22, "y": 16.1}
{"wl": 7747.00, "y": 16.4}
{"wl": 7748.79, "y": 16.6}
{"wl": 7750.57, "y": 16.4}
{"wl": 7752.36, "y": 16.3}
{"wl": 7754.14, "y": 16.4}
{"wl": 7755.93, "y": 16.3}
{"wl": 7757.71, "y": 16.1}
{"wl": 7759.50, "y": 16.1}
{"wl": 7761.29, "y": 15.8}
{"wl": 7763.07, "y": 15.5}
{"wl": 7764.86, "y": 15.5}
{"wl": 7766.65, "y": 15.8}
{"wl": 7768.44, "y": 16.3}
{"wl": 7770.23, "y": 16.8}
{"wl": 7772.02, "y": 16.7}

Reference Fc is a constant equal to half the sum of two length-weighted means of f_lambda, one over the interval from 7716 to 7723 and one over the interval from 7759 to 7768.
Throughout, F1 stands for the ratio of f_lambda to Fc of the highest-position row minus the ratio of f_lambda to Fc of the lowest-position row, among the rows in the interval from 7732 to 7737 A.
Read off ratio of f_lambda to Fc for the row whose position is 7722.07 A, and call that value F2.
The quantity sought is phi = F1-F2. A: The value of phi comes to -1.00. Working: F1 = 0.006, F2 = 1.00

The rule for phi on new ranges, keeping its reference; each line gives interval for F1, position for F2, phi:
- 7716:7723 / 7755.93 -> -1.06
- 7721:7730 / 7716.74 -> -1.06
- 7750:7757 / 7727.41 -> -1.01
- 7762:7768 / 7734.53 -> -0.98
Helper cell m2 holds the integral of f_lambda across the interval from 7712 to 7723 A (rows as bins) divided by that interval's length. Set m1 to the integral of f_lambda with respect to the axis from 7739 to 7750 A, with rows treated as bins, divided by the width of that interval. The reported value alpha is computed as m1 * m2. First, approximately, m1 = 16.2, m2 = 16.8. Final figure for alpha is 272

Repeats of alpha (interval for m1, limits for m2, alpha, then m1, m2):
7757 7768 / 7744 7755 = 259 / 15.8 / 16.4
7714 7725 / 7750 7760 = 271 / 16.7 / 16.3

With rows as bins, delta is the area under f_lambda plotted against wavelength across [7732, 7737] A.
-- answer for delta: 80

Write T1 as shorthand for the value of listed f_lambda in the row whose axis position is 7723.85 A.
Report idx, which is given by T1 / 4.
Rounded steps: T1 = 16.4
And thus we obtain 4.10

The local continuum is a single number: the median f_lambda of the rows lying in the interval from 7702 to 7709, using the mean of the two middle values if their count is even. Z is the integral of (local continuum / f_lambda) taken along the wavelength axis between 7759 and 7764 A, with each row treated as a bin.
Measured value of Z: 5.23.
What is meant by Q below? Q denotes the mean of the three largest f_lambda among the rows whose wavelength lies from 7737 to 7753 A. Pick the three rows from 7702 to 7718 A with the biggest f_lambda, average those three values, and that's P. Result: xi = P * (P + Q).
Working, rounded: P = 17.3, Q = 16.47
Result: 582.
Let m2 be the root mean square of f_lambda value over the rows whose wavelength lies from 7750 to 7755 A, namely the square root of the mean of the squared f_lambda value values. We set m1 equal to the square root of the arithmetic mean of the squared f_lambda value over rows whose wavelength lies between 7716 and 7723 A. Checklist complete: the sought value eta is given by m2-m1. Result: -0.21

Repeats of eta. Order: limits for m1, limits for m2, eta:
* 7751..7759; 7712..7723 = 0.56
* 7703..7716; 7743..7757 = -0.56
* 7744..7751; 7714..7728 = 0.23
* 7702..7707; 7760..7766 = -0.83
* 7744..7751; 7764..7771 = -0.27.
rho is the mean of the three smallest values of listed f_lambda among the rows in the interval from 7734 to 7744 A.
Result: 15.9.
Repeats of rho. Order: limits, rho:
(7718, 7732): 16.1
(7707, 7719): 16.6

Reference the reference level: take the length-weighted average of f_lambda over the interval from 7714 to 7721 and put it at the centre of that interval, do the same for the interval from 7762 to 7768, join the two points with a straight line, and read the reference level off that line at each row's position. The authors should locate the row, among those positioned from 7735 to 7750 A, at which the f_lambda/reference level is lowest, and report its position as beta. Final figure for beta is 7741.65 A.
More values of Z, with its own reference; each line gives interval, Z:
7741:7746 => 5.16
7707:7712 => 4.94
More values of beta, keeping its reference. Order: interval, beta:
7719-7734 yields 7722.07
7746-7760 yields 7757.71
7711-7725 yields 7722.07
